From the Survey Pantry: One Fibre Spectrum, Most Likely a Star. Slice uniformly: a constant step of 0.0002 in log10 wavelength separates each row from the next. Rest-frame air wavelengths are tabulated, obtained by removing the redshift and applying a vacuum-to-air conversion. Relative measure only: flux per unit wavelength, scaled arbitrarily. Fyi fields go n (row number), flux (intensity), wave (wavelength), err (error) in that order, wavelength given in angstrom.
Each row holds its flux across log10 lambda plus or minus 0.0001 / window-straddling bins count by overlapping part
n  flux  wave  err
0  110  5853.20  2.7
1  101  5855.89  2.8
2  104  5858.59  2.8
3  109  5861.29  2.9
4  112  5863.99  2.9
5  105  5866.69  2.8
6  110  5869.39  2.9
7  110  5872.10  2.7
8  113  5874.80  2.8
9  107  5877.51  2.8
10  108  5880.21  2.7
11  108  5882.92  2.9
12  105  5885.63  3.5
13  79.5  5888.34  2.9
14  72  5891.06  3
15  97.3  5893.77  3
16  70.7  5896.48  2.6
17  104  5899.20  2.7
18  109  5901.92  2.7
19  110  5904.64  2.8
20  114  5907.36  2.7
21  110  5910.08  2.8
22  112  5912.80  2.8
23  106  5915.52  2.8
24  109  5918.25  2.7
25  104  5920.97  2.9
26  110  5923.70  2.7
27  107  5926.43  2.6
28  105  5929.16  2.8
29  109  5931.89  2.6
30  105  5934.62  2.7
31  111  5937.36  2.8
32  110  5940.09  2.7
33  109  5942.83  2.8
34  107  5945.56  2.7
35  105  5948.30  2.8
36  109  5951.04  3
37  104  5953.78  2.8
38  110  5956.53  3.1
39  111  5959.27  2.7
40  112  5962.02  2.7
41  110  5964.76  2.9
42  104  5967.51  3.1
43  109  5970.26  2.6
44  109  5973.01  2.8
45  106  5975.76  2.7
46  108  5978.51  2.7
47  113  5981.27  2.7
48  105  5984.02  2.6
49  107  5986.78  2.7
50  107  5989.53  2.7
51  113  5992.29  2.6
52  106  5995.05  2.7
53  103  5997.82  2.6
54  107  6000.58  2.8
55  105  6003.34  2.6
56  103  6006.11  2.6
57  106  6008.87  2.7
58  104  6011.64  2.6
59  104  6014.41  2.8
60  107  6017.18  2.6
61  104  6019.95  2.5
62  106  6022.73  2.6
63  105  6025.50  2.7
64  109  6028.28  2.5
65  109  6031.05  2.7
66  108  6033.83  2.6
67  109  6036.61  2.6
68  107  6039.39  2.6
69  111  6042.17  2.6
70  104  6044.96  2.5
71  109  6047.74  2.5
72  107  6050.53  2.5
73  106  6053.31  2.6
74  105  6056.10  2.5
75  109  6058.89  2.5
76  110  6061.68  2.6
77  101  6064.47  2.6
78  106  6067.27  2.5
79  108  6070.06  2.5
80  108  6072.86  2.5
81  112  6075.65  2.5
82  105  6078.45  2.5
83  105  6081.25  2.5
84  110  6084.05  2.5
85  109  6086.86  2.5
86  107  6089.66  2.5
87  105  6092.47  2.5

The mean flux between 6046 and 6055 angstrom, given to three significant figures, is 107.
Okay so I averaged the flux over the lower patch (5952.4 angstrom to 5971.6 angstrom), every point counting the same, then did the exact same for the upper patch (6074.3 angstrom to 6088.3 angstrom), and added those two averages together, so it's 217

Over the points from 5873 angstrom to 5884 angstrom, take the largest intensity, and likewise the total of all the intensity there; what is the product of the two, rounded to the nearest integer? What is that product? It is 49268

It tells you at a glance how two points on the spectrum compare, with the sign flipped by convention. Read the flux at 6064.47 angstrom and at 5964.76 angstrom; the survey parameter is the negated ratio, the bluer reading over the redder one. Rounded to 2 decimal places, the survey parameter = -1.09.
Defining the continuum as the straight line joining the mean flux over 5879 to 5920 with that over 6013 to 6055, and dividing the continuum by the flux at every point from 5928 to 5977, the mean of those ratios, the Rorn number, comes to 0.957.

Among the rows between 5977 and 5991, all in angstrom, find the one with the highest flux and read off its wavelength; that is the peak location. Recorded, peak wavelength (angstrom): 5981.27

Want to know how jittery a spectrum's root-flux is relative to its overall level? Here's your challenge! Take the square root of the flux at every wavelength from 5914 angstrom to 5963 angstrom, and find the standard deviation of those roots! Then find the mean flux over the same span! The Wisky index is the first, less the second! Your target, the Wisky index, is -107.8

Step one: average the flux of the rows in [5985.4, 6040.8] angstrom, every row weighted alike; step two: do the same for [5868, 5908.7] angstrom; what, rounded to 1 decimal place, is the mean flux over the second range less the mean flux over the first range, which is -5.3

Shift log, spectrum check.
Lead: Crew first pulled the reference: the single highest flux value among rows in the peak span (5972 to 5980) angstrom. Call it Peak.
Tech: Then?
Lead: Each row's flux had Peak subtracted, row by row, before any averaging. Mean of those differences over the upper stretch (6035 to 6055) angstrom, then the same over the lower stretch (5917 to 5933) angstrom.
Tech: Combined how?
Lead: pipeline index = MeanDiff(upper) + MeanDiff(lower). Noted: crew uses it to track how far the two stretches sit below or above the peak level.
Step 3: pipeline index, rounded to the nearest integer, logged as -3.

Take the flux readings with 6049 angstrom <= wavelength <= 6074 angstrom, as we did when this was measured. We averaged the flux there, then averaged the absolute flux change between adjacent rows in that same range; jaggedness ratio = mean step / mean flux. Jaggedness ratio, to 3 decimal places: 0.027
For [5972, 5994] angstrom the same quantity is 0.034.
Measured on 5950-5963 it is 0.030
